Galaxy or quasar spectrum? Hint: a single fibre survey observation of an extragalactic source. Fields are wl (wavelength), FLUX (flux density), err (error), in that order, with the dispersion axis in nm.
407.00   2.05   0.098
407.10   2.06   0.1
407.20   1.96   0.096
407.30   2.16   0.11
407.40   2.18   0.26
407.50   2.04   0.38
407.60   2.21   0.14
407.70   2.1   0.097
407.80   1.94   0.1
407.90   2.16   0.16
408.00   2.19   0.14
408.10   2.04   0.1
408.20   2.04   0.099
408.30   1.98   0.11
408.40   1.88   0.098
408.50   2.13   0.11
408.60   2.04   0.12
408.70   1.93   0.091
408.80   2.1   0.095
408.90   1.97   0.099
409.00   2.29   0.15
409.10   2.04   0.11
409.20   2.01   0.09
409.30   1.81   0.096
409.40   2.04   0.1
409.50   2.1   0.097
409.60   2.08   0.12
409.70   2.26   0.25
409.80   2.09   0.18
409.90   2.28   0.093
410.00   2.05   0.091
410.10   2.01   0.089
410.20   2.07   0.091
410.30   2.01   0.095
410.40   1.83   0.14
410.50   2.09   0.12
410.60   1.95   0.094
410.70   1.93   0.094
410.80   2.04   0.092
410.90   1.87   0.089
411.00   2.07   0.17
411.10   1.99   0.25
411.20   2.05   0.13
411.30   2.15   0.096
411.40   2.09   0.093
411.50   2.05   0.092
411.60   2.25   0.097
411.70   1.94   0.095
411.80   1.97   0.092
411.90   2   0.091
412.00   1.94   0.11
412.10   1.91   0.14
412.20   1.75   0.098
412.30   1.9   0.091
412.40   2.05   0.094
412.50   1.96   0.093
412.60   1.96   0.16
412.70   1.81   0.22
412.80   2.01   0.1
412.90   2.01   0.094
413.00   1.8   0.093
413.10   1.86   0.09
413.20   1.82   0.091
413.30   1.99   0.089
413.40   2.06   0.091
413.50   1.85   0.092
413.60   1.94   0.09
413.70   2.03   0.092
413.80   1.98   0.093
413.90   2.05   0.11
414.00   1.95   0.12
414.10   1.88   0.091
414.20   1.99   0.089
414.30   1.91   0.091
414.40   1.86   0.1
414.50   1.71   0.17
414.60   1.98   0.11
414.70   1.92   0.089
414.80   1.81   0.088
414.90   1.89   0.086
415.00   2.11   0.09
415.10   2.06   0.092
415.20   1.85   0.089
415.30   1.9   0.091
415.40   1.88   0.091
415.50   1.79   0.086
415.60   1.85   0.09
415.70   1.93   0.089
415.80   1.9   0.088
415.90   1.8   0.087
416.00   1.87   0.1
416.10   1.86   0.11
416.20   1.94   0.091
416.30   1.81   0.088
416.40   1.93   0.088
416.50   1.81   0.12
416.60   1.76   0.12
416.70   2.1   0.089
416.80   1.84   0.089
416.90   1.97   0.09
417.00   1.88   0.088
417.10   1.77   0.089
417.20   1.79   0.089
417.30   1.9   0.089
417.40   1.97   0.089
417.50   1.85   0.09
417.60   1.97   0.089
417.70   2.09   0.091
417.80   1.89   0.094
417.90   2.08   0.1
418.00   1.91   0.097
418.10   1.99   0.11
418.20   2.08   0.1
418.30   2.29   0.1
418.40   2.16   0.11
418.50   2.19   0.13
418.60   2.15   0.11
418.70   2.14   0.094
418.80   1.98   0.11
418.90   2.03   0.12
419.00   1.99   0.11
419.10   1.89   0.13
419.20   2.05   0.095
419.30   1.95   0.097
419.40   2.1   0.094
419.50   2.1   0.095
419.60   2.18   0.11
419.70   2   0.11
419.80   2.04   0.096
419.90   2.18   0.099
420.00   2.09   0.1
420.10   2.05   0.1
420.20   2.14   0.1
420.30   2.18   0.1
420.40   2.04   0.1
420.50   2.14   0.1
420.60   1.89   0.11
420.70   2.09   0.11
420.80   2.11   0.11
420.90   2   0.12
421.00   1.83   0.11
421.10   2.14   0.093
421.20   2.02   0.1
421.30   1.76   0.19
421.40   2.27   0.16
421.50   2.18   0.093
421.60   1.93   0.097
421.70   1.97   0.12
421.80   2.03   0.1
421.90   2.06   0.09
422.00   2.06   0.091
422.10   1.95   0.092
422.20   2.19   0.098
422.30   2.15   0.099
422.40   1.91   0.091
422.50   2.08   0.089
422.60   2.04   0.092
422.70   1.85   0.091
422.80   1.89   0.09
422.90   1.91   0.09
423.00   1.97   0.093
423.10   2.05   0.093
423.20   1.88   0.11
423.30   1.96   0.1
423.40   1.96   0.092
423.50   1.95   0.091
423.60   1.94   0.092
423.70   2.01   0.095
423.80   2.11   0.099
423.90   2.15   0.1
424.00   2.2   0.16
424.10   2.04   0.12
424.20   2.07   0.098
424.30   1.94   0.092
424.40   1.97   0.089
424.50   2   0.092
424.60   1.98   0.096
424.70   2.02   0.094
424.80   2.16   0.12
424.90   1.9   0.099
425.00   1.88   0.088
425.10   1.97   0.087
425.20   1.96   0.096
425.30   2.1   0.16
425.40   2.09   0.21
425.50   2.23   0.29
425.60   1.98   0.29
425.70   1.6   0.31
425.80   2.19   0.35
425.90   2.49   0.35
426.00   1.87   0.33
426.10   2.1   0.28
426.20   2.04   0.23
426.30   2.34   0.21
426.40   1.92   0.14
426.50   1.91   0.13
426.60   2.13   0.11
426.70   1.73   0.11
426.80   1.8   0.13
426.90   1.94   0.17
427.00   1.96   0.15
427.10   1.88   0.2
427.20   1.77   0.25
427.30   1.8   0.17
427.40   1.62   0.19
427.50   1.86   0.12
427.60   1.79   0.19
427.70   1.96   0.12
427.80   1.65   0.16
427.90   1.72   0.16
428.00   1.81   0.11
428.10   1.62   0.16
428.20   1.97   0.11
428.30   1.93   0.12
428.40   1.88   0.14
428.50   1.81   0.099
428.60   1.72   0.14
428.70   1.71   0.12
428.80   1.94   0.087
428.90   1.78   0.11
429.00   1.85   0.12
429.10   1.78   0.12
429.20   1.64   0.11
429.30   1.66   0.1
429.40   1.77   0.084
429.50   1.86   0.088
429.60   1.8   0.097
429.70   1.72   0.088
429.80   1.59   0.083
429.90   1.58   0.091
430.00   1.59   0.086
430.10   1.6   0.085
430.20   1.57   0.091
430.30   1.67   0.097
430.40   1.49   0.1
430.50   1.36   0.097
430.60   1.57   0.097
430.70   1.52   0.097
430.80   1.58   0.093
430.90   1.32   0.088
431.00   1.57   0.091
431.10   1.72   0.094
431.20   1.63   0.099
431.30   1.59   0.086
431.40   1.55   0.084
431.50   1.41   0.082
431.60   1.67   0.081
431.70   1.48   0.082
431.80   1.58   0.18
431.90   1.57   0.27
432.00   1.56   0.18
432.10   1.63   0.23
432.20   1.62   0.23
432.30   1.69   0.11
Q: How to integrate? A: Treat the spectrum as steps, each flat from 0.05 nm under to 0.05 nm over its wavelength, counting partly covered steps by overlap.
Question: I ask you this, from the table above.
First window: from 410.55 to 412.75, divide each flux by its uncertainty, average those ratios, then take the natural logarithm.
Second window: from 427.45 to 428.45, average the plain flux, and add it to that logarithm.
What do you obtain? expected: 4.74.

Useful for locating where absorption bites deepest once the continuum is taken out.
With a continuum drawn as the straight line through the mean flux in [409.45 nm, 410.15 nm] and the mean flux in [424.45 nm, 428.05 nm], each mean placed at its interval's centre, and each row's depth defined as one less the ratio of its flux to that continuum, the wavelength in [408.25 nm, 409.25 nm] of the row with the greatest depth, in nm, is 408.40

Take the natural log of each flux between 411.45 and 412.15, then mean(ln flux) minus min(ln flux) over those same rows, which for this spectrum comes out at 0.049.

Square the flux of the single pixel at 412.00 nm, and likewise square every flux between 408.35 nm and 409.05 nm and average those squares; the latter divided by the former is 1.12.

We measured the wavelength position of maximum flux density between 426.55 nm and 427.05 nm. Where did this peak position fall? 426.60 nm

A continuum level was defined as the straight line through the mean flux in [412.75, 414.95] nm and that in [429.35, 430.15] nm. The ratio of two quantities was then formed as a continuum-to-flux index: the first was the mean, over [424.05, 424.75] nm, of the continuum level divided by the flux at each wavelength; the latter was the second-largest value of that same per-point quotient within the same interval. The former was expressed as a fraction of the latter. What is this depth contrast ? 0.98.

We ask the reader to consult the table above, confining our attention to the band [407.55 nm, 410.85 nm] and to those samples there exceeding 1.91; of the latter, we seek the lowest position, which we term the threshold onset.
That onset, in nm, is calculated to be 407.60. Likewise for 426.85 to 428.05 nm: 426.90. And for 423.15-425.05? 423.30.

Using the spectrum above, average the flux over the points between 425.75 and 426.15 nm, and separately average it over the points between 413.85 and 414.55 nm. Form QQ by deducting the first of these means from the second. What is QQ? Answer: -0.26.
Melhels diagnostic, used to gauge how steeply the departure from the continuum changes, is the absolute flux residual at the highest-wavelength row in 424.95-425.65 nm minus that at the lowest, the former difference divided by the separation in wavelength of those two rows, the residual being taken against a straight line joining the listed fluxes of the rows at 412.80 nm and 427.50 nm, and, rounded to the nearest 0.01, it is 0.16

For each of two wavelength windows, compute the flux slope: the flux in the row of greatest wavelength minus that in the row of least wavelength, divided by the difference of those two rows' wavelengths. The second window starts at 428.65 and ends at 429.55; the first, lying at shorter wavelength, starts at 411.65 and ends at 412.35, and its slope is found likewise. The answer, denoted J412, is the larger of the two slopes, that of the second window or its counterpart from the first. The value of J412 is 0.19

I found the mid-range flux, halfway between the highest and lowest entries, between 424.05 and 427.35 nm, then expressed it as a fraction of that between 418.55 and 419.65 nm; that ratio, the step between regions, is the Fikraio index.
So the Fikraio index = 1.00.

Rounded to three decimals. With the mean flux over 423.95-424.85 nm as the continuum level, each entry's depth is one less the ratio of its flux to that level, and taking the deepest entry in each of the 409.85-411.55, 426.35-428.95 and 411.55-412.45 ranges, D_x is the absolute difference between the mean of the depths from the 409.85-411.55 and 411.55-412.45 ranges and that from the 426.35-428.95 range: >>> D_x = 0.083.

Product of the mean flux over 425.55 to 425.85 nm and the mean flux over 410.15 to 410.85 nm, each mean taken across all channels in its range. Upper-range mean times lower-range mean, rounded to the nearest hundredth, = 3.82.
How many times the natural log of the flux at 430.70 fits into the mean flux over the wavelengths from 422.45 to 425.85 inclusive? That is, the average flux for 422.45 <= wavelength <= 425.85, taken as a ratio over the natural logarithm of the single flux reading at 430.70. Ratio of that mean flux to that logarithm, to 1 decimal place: 4.8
